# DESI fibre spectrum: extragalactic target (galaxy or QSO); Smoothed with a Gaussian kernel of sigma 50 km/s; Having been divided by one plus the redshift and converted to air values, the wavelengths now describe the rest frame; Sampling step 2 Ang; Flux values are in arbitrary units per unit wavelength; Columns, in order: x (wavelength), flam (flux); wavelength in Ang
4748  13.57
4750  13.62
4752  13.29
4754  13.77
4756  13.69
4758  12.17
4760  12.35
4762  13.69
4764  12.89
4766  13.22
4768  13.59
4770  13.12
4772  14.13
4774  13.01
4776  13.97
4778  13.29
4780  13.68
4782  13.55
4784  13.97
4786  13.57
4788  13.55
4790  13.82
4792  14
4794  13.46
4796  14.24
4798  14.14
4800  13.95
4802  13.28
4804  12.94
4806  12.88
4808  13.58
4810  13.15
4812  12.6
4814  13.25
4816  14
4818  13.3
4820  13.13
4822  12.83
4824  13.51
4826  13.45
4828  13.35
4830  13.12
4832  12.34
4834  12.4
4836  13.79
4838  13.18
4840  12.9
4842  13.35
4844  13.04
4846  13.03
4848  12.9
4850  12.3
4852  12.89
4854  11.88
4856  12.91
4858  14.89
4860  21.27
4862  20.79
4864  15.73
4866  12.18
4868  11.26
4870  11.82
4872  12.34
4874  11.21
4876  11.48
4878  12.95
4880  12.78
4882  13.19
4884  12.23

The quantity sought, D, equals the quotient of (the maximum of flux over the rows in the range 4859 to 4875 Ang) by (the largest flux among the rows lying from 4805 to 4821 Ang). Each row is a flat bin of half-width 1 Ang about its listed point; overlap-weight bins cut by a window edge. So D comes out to 1.52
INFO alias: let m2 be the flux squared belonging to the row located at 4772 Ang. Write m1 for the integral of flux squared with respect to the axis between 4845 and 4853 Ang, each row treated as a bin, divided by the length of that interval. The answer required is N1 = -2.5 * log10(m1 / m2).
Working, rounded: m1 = 163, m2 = 200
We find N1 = 0.22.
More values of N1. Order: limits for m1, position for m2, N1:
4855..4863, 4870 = -0.89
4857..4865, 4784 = -0.60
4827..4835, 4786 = 0.13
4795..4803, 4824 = -0.06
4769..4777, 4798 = 0.09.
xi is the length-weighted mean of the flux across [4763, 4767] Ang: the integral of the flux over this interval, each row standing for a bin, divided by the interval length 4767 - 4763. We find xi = 13.1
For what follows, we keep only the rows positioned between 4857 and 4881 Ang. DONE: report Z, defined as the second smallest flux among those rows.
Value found 11.26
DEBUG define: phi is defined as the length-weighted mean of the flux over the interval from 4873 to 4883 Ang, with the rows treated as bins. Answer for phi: 12.3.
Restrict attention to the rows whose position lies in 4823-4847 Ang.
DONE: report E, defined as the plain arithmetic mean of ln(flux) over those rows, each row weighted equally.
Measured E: 2.57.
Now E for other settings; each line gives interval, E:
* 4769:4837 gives 2.60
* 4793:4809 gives 2.61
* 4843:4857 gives 2.54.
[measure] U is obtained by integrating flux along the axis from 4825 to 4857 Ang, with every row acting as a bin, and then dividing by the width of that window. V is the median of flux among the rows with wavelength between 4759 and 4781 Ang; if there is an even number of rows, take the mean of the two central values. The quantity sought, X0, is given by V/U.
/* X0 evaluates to 1.03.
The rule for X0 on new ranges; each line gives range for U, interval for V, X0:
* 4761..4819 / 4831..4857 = 0.95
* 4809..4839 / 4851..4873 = 0.98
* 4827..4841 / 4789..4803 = 1.07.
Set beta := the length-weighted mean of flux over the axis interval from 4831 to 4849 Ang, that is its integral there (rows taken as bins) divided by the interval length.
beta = 13.0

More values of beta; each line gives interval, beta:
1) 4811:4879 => 13.4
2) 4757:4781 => 13.3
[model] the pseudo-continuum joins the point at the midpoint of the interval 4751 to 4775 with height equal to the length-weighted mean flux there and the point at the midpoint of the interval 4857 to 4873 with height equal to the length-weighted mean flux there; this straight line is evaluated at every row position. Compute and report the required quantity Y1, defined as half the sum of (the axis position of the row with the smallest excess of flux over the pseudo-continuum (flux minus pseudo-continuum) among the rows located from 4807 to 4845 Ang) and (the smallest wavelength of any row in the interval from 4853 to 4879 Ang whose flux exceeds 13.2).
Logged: 4845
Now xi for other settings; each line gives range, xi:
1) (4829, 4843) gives 13.0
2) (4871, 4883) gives 12.3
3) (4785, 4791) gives 13.6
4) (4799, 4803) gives 13.6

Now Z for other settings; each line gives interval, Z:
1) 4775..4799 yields 13.46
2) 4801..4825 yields 12.83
